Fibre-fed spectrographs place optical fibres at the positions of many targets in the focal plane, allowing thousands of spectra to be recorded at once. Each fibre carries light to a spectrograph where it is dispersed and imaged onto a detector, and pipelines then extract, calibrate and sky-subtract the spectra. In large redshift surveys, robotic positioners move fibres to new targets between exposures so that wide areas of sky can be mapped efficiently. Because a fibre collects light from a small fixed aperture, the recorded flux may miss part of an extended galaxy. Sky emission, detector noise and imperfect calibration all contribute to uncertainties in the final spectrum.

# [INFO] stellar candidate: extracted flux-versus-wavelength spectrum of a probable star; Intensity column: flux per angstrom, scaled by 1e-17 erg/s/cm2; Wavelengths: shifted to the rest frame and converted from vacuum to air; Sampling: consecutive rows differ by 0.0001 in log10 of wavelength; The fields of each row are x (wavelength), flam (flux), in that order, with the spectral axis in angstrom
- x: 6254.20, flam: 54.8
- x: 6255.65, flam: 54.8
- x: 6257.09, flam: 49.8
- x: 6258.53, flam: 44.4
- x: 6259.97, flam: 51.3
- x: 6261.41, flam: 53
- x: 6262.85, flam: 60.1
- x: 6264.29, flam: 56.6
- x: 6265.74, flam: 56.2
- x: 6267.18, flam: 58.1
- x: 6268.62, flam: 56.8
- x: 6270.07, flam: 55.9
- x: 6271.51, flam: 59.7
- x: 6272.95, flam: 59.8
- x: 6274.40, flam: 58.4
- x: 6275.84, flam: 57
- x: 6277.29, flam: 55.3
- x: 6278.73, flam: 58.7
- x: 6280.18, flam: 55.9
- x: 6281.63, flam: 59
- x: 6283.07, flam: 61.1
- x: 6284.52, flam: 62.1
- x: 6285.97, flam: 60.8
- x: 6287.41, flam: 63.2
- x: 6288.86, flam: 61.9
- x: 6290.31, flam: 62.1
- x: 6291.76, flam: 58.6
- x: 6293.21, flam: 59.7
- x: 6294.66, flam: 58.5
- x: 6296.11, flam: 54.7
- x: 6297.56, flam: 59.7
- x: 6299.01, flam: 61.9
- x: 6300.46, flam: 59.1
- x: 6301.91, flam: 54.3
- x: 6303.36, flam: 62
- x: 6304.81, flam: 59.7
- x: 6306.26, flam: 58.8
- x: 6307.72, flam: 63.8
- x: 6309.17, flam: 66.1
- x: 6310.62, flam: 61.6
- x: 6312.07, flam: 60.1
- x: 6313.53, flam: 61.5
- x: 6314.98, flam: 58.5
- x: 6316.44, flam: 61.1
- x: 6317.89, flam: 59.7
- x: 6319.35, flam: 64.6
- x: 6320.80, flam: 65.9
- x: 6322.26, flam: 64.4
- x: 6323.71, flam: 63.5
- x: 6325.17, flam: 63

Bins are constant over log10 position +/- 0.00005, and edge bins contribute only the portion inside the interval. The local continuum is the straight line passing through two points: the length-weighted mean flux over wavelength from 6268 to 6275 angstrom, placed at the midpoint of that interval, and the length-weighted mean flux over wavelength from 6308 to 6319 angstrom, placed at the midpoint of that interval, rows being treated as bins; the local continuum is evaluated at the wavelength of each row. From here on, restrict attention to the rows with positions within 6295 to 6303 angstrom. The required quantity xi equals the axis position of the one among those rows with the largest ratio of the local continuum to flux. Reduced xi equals 6301.91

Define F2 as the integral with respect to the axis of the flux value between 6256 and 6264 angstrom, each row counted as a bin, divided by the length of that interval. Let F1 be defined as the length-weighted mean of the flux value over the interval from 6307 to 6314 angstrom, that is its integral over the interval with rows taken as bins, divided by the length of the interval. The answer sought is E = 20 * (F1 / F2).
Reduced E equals 24.0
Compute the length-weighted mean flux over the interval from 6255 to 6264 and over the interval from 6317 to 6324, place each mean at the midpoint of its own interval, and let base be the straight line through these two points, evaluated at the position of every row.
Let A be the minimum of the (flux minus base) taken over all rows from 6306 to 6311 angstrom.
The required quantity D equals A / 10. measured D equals -0.22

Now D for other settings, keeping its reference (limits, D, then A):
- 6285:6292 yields 0.02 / 0.2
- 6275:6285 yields -0.04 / -0.4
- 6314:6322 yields -0.41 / -4.1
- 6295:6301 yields -0.45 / -4.5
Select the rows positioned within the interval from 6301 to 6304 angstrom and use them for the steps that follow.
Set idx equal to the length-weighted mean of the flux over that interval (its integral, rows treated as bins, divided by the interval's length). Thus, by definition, 58.1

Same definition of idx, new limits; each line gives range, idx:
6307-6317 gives 61.8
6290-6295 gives 59.6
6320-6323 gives 65.3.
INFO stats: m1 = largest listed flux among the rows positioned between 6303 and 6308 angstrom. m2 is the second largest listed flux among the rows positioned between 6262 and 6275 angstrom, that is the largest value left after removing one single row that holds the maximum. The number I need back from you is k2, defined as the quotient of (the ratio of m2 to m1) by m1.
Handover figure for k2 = 0.0147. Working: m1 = 63.8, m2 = 59.8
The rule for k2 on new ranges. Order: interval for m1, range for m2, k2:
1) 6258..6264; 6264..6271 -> 0.0157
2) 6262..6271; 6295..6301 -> 0.0165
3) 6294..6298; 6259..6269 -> 0.0163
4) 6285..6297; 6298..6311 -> 0.0160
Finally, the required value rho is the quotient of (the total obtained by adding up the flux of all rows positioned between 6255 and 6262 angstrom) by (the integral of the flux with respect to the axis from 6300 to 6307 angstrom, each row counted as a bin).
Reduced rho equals 0.62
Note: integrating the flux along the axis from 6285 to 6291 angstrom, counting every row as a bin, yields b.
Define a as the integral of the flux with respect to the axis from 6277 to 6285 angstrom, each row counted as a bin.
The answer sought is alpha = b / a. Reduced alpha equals 0.8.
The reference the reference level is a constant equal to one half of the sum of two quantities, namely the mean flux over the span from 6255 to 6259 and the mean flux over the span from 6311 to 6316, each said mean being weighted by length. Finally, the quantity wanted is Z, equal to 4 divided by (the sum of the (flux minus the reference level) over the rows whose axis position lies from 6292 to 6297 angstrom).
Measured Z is 0.51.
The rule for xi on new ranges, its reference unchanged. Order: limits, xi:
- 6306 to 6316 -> 6314.98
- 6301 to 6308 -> 6301.91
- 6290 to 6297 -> 6296.11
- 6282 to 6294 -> 6291.76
